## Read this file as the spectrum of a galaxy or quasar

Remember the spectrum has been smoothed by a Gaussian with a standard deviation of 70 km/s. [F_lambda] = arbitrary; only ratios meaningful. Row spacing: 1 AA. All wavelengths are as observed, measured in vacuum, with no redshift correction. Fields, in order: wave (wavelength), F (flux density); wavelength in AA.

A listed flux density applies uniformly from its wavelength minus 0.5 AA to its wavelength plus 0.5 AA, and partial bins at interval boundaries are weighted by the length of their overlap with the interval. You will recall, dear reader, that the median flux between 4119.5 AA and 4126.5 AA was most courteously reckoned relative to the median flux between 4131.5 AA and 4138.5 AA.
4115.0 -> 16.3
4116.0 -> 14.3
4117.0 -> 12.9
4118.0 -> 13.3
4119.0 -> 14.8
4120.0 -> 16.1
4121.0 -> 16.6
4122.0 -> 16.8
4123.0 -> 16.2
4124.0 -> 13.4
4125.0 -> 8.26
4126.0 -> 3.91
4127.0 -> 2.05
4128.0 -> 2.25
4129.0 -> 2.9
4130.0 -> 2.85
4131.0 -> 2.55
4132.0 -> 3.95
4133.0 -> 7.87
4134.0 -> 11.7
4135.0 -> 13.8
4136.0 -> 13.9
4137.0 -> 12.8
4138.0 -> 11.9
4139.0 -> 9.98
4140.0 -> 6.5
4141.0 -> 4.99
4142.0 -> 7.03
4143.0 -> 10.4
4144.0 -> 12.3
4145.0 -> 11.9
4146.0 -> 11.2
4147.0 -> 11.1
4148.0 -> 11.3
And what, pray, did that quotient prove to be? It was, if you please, 1.4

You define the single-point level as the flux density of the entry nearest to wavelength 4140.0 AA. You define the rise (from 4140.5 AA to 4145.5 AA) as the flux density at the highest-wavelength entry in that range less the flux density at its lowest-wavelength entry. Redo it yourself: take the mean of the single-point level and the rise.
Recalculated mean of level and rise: 6.7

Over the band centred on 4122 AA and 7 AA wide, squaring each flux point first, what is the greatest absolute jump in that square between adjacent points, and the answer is 111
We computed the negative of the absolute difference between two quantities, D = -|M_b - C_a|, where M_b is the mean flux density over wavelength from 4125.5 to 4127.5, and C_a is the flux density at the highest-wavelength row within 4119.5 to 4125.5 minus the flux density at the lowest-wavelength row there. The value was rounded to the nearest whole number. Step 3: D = -11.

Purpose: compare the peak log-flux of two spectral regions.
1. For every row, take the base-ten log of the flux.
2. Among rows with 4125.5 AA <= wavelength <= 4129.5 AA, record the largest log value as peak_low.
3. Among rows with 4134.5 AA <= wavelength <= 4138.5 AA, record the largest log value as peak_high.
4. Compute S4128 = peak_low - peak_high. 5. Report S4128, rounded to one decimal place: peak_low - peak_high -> -0.6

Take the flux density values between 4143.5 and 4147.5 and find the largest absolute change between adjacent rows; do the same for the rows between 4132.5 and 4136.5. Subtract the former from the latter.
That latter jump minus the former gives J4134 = 3.1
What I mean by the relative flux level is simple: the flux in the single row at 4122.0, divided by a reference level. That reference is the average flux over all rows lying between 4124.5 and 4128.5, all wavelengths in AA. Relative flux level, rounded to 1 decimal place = 4.1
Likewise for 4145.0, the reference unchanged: 2.9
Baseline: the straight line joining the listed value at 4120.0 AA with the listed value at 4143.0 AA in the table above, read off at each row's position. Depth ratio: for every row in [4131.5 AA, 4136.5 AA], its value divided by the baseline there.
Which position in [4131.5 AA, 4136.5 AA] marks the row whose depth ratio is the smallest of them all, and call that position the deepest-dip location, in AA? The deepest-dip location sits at 4132.0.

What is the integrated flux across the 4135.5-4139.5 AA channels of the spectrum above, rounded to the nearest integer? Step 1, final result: 49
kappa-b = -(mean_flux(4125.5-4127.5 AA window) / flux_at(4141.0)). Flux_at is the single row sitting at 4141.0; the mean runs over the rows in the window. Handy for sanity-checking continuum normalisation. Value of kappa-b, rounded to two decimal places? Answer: -0.60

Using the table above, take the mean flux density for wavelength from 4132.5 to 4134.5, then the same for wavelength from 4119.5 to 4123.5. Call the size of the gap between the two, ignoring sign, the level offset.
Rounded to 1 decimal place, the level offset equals 6.6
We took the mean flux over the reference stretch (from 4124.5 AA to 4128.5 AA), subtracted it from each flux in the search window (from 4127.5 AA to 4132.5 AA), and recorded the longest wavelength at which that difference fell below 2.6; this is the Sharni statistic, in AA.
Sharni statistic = 4132.0 AA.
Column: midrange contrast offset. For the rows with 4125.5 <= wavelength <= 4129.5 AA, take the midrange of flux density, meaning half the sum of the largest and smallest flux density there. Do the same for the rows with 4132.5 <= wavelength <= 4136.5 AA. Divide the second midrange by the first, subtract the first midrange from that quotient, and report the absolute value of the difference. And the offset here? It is 0.7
